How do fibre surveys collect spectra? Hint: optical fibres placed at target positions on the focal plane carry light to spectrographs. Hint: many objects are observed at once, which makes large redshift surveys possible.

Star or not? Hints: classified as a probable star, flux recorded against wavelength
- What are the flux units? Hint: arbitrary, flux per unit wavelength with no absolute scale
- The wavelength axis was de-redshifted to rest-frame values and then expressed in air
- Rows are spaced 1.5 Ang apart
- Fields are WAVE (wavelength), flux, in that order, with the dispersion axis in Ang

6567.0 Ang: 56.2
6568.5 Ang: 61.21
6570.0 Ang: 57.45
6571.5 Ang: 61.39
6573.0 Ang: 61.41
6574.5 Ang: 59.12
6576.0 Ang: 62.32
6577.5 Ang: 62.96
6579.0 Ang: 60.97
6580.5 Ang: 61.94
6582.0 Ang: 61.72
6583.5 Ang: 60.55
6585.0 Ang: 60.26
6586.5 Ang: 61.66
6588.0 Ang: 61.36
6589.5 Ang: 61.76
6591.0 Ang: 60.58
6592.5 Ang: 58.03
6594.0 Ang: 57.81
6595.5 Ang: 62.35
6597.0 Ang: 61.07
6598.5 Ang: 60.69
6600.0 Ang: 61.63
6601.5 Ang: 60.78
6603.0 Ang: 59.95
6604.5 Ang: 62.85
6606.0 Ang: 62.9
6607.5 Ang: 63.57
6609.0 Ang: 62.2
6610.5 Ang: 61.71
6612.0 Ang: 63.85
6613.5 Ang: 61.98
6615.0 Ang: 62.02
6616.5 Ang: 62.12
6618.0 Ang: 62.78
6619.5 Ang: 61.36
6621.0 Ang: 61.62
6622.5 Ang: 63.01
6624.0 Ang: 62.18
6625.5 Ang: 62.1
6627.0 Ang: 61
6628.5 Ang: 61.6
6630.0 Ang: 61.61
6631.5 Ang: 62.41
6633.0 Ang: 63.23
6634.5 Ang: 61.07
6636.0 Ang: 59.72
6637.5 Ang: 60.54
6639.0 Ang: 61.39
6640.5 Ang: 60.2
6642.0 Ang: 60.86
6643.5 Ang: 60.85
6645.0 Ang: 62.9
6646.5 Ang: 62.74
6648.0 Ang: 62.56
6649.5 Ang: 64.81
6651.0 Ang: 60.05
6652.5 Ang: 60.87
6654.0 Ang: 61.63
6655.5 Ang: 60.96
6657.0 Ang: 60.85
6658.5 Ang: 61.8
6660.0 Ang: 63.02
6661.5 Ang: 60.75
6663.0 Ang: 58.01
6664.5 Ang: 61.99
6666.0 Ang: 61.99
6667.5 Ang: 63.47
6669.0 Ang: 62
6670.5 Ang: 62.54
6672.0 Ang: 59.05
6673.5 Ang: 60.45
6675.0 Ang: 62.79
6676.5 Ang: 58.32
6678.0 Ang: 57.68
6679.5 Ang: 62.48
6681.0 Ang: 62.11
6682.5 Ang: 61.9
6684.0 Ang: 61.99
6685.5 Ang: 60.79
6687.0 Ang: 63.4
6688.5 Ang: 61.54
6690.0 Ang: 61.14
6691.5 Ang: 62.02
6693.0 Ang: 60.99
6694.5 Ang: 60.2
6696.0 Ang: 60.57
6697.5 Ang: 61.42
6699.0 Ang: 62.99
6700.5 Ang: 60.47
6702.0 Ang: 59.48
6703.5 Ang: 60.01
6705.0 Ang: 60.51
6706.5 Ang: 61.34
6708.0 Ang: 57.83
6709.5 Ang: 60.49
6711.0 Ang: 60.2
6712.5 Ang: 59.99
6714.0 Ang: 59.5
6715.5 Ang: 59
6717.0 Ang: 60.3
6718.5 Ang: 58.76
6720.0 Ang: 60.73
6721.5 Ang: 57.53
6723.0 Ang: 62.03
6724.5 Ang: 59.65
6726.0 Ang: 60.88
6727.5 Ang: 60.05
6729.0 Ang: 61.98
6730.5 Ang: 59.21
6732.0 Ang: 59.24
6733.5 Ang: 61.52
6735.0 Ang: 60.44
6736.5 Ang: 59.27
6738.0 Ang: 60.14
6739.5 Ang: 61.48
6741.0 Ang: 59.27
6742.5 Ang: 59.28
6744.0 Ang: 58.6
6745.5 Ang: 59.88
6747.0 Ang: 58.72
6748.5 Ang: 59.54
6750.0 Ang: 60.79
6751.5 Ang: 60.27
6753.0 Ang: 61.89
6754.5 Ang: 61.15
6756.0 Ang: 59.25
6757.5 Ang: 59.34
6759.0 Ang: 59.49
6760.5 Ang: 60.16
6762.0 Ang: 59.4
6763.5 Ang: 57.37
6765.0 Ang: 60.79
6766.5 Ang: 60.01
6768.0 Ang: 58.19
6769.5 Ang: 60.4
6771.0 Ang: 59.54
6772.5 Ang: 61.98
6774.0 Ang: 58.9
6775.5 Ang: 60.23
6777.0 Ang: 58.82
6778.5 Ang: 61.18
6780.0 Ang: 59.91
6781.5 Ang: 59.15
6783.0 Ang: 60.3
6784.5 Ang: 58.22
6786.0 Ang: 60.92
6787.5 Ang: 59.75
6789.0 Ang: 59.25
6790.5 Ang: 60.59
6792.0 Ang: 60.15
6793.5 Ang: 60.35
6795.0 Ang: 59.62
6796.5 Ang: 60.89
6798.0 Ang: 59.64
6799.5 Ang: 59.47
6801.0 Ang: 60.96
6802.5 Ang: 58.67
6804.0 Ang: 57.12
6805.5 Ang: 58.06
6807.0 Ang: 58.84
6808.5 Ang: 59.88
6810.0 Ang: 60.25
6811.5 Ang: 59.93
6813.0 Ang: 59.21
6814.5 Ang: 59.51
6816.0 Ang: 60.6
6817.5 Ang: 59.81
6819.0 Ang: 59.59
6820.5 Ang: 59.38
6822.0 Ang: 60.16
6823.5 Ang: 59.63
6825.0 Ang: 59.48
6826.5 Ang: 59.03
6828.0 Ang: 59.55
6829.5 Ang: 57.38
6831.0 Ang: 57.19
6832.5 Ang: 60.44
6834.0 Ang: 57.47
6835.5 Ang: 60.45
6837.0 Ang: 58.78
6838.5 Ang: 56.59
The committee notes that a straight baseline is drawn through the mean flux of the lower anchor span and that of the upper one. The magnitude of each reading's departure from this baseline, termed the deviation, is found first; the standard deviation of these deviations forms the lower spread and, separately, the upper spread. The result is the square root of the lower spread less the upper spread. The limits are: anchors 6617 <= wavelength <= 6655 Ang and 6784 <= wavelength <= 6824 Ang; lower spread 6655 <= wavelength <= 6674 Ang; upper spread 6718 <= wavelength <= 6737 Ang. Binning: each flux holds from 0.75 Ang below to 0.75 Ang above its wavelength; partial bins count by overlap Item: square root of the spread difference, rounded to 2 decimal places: 0.25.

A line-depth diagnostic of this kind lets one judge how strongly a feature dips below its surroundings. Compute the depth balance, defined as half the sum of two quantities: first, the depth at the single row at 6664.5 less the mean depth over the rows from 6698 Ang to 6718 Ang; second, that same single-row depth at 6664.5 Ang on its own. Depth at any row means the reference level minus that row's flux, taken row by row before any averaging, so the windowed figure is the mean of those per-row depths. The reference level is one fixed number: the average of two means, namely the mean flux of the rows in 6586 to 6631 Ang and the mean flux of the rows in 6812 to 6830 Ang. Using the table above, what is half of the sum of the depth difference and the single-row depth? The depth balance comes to -1.6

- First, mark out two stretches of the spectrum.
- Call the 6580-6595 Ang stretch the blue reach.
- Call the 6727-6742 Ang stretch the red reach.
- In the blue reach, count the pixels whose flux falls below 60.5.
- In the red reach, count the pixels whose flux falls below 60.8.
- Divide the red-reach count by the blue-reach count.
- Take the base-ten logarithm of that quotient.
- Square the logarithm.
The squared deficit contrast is 0.14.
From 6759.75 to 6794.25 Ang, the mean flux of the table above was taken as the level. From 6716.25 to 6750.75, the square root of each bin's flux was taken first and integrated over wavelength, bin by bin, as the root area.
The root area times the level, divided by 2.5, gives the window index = 6391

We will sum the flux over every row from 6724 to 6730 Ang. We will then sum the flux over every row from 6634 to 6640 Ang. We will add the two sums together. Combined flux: 485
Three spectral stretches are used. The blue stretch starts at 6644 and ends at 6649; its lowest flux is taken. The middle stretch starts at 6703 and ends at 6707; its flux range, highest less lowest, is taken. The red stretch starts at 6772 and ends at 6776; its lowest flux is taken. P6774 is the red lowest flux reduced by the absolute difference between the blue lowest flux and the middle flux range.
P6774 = -2.3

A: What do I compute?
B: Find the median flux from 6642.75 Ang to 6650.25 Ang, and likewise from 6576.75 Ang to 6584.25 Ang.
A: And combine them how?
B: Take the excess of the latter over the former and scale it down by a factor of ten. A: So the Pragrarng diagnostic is -0.10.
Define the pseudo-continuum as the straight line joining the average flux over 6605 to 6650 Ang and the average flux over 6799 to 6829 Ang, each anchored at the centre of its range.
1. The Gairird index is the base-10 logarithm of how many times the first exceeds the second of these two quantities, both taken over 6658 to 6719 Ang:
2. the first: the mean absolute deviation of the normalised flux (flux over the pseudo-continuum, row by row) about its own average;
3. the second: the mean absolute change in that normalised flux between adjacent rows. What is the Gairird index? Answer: -0.108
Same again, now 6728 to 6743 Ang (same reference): -0.153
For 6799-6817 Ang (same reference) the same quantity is -0.070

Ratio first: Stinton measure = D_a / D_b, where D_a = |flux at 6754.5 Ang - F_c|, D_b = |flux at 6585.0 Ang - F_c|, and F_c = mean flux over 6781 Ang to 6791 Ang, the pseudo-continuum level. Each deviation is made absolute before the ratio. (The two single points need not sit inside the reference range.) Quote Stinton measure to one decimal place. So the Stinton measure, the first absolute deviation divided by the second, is 2.7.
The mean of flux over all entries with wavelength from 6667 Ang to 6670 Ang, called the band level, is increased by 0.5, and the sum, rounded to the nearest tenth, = 63.2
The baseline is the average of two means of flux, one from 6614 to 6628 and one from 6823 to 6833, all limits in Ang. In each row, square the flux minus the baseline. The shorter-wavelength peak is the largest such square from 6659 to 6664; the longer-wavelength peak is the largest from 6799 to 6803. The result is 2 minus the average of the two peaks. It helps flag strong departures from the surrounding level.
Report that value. -2.9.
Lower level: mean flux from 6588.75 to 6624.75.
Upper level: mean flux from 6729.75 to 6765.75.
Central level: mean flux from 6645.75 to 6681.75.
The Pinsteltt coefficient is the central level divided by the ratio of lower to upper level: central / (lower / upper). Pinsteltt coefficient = 59.6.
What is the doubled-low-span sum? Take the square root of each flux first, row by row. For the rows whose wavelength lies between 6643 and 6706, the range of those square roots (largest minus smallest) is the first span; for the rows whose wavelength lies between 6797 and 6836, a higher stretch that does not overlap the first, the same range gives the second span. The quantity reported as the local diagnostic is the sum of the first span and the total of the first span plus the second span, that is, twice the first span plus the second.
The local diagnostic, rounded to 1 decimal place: 1.2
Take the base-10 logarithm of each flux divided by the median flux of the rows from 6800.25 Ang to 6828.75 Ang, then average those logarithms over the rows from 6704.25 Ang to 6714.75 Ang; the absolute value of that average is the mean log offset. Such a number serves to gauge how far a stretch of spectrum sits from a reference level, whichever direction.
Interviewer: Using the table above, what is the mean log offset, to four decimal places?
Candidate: 0.0031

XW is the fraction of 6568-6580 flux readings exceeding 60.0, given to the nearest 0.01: 0.75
